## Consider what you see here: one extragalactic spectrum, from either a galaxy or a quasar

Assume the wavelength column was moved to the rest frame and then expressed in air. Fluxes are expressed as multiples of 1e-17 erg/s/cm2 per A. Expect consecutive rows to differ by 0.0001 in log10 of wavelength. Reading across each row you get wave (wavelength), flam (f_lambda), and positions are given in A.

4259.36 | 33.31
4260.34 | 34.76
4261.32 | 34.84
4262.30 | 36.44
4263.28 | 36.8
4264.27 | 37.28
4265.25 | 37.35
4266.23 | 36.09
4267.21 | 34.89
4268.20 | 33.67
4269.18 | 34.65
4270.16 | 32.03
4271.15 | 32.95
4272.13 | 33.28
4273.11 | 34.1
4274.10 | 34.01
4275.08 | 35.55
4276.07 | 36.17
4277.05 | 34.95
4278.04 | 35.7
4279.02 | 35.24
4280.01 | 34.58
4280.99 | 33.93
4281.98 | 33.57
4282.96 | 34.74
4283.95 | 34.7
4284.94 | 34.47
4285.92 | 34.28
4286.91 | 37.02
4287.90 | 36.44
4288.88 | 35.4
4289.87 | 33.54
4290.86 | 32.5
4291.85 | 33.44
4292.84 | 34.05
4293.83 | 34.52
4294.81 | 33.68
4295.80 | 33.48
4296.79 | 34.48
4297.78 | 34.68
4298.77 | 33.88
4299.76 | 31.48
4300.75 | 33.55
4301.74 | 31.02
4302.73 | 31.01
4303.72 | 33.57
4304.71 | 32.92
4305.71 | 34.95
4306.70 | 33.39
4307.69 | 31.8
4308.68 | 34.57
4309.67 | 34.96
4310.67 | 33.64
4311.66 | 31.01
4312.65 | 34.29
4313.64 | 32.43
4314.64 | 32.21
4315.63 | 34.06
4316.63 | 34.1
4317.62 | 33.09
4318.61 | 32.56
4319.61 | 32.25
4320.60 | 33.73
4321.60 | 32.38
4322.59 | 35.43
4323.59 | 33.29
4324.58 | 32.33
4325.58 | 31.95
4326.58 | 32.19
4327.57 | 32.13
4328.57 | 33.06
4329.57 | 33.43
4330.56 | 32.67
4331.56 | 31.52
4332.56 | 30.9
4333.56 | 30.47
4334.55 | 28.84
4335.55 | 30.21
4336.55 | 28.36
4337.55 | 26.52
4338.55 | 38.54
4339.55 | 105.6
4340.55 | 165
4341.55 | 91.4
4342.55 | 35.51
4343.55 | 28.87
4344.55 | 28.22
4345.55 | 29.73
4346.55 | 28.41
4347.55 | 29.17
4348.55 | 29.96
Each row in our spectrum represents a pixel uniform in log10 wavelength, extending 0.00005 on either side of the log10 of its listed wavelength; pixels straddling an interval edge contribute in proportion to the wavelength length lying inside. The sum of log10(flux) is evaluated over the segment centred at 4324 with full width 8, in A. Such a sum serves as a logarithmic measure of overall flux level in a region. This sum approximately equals 12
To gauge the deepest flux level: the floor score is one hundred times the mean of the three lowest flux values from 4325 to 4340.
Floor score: 2791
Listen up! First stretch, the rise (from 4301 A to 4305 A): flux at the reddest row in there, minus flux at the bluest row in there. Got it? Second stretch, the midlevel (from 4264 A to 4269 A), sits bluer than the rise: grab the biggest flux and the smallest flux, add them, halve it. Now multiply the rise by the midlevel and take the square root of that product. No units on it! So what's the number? 8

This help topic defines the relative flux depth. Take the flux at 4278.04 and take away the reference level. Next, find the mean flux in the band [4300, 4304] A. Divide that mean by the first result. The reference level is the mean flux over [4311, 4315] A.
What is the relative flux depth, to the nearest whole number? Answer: 10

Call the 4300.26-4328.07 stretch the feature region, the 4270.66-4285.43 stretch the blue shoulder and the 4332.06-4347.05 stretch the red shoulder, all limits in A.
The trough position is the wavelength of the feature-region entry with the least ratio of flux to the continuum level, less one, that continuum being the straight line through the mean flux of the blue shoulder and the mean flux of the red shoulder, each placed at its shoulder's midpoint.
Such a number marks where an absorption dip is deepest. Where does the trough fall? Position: 4327.57 A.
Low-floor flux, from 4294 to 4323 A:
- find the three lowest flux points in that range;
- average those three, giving 31.0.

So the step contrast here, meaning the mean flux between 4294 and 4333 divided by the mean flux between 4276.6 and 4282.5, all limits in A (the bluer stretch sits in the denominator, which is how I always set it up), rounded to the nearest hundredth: 0.95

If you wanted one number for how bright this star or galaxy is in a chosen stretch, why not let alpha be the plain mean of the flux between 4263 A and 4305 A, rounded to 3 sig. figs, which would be 34.3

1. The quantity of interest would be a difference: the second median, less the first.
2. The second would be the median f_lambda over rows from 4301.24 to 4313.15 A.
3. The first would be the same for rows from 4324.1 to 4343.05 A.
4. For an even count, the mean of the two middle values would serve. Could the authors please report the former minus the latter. 1.3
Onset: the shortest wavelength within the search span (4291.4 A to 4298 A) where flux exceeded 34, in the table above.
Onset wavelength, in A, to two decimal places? 4292.84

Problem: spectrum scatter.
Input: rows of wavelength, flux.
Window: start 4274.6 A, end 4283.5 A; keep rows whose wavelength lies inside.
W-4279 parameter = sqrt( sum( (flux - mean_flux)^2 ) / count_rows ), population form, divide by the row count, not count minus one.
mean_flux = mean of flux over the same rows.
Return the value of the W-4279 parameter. 0.79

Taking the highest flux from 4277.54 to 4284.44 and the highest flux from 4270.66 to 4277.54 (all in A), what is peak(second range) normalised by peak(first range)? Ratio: 1.01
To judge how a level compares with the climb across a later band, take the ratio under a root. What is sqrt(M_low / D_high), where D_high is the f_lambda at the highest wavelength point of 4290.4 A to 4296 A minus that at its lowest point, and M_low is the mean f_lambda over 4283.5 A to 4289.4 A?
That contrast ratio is 6.0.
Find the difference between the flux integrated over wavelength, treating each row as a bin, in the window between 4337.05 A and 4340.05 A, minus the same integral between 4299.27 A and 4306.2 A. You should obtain -56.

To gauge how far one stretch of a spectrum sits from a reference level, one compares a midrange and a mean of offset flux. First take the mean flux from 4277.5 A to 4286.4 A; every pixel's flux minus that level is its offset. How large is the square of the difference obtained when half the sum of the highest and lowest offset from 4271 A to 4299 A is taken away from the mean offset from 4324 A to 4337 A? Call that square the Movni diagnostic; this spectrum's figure 11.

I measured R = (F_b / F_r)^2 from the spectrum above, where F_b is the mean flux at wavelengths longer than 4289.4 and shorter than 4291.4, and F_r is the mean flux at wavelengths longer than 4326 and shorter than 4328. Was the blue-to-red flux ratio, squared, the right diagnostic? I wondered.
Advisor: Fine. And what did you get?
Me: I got 1.05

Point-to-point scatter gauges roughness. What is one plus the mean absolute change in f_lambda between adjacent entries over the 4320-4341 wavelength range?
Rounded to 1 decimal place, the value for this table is 8.9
